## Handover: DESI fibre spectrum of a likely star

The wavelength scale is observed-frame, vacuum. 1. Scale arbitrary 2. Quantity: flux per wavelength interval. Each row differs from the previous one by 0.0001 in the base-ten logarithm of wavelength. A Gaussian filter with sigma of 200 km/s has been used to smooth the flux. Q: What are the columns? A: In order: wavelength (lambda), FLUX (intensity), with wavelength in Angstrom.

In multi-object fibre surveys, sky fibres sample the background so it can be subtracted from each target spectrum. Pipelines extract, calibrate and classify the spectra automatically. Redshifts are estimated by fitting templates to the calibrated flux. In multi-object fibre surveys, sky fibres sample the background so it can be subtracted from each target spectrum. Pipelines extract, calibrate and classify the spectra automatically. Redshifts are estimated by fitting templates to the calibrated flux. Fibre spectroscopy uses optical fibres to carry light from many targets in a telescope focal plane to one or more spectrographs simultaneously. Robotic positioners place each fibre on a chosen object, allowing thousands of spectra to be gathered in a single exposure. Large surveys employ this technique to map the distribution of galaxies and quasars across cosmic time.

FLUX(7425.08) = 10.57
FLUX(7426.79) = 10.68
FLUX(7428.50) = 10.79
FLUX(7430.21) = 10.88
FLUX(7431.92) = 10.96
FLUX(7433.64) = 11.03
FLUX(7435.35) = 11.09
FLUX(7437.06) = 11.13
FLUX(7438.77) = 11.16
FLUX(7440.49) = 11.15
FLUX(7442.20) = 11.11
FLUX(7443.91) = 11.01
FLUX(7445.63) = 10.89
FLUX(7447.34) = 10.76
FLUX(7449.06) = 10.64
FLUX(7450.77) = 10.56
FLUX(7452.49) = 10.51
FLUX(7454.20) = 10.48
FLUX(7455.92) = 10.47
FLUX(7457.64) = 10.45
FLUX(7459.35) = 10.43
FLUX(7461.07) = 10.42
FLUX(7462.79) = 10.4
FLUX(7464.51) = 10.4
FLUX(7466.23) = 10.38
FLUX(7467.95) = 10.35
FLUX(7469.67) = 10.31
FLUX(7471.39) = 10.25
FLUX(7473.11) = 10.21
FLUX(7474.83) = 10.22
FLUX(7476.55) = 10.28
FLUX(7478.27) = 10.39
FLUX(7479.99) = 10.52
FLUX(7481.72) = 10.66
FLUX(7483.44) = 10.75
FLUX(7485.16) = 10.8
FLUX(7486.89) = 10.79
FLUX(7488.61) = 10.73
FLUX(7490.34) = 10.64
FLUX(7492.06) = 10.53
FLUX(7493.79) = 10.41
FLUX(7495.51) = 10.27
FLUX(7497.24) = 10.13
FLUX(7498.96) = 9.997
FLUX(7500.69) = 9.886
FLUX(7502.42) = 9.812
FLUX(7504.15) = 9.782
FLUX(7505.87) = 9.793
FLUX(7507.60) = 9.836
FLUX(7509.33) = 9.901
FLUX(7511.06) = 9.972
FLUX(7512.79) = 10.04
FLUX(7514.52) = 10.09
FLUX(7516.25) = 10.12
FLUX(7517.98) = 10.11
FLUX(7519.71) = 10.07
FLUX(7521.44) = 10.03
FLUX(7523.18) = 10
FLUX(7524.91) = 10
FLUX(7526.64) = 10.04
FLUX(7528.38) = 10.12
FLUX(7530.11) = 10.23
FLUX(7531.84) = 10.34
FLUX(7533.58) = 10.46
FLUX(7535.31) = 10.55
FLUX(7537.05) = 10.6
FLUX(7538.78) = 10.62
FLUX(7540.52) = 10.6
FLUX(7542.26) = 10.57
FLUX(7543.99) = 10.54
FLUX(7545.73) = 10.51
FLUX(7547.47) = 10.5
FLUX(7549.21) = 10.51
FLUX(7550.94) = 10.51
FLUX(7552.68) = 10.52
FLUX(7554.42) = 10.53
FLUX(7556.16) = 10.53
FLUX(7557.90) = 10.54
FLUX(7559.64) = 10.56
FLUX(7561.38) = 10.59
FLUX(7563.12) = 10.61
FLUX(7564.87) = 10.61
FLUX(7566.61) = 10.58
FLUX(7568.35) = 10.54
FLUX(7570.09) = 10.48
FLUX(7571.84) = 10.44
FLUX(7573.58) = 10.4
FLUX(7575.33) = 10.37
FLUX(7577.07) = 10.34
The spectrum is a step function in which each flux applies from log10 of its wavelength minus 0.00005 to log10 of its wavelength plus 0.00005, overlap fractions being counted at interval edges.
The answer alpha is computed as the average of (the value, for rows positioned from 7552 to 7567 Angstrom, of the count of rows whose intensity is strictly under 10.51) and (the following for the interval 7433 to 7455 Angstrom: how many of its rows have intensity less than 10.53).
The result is 1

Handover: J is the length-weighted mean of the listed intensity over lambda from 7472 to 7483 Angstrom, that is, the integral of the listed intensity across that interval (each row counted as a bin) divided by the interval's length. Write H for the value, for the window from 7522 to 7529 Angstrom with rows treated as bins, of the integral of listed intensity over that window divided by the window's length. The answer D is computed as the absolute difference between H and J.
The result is 0.37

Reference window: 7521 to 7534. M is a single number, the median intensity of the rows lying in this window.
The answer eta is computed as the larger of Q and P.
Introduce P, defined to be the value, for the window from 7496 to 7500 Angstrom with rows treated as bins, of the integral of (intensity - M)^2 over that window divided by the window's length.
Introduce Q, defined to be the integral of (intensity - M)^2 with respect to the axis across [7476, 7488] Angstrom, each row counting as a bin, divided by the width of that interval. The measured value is 0.3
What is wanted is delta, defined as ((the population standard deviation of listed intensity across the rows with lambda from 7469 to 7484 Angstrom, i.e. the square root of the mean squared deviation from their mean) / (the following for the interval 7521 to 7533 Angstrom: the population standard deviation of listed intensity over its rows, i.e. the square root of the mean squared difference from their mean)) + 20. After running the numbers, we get 21.6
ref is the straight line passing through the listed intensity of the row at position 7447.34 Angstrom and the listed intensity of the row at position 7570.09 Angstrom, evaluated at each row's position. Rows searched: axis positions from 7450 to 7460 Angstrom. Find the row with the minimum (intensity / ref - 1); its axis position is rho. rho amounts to 7459.35 Angstrom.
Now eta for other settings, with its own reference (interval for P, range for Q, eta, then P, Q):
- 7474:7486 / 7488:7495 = 0.2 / 0.24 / 0.24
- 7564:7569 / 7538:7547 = 0.2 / 0.25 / 0.24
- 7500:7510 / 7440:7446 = 0.9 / 0.06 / 0.94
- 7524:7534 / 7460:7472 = 0.1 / 0.04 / 0.08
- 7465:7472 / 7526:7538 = 0.1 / 0.06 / 0.11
